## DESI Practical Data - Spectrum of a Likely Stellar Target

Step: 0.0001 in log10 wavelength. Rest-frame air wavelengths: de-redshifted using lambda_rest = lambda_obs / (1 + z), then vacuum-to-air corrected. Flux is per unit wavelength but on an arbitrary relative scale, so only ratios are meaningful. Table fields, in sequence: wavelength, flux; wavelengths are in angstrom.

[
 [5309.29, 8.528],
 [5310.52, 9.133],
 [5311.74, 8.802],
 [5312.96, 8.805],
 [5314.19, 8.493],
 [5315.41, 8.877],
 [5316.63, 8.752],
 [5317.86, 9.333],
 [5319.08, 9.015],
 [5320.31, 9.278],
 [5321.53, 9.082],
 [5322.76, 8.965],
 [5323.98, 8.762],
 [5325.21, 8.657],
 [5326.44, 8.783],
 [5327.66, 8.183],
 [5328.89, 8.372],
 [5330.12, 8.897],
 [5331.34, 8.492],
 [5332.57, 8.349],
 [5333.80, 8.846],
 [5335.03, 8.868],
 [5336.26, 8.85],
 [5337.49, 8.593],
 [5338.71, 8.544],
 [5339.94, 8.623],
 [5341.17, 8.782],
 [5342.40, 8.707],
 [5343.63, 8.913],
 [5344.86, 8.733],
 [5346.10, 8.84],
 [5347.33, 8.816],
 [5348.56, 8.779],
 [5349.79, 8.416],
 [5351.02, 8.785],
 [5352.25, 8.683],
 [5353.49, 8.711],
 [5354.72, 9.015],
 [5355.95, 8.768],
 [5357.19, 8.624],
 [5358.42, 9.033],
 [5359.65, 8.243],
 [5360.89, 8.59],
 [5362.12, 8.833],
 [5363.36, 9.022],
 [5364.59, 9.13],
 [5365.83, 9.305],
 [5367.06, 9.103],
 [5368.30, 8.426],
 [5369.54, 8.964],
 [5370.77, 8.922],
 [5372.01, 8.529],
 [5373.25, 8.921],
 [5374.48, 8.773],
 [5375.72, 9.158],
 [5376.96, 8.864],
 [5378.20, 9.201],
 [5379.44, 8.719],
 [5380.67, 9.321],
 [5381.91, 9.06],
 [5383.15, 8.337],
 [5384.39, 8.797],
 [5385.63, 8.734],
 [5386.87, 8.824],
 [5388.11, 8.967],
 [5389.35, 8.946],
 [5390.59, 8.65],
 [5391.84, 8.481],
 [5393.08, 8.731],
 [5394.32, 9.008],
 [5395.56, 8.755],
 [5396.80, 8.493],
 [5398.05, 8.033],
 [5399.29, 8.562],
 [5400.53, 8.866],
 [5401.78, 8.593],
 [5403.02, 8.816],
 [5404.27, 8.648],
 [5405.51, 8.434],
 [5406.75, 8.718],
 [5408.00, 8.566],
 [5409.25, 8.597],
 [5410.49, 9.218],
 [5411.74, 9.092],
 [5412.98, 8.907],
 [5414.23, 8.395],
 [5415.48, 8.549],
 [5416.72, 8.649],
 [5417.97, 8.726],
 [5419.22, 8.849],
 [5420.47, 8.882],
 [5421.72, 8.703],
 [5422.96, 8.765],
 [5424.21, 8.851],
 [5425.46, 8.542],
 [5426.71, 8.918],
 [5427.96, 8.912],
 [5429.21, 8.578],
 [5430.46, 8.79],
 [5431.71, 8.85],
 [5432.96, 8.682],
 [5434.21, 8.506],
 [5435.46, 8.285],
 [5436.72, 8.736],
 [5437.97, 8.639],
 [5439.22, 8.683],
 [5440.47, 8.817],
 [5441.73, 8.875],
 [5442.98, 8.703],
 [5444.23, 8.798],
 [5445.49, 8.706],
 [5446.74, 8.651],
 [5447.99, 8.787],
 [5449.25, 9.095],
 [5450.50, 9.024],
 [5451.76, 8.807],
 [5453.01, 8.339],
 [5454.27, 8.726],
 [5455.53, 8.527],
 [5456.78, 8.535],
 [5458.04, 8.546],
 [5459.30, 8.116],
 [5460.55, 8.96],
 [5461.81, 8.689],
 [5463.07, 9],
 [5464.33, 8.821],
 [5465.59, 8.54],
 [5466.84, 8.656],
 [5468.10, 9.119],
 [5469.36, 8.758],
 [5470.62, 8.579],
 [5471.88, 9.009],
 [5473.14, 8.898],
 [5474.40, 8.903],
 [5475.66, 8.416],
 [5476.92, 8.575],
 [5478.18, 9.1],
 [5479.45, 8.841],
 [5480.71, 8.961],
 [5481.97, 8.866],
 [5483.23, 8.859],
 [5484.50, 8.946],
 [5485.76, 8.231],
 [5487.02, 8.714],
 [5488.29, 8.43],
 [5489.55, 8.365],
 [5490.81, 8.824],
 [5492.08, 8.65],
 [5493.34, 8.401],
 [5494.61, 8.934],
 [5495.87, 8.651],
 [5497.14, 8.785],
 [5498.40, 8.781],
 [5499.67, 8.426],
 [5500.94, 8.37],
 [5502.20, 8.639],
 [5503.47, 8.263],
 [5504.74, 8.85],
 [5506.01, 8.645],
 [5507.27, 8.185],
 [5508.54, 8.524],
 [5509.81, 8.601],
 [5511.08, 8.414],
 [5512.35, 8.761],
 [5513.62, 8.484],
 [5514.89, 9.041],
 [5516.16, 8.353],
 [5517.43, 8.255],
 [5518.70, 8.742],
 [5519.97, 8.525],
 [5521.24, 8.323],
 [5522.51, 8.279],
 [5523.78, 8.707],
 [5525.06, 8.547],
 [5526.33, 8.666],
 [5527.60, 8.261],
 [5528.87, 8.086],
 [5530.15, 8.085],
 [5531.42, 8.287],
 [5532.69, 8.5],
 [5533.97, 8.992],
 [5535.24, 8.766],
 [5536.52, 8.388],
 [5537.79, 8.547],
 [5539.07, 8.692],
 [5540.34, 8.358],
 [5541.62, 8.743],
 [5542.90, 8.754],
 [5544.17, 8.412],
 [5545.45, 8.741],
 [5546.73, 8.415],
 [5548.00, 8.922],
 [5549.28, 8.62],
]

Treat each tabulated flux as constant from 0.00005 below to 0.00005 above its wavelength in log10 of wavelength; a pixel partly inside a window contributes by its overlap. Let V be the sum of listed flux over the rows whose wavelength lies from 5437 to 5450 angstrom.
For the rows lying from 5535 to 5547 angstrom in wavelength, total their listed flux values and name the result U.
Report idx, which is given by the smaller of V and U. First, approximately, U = 85.8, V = 87.8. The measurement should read 85.8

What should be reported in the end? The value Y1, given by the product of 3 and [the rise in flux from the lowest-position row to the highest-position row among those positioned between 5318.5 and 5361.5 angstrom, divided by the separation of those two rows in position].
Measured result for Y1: -0.030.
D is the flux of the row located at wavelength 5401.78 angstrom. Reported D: 8.593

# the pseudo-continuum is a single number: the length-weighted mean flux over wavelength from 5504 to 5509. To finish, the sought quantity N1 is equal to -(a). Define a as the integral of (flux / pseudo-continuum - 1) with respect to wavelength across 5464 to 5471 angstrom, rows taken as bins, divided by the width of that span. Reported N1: -0.023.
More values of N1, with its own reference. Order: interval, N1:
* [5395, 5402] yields 0.000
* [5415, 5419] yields -0.014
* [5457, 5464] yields -0.013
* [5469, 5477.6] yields -0.022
